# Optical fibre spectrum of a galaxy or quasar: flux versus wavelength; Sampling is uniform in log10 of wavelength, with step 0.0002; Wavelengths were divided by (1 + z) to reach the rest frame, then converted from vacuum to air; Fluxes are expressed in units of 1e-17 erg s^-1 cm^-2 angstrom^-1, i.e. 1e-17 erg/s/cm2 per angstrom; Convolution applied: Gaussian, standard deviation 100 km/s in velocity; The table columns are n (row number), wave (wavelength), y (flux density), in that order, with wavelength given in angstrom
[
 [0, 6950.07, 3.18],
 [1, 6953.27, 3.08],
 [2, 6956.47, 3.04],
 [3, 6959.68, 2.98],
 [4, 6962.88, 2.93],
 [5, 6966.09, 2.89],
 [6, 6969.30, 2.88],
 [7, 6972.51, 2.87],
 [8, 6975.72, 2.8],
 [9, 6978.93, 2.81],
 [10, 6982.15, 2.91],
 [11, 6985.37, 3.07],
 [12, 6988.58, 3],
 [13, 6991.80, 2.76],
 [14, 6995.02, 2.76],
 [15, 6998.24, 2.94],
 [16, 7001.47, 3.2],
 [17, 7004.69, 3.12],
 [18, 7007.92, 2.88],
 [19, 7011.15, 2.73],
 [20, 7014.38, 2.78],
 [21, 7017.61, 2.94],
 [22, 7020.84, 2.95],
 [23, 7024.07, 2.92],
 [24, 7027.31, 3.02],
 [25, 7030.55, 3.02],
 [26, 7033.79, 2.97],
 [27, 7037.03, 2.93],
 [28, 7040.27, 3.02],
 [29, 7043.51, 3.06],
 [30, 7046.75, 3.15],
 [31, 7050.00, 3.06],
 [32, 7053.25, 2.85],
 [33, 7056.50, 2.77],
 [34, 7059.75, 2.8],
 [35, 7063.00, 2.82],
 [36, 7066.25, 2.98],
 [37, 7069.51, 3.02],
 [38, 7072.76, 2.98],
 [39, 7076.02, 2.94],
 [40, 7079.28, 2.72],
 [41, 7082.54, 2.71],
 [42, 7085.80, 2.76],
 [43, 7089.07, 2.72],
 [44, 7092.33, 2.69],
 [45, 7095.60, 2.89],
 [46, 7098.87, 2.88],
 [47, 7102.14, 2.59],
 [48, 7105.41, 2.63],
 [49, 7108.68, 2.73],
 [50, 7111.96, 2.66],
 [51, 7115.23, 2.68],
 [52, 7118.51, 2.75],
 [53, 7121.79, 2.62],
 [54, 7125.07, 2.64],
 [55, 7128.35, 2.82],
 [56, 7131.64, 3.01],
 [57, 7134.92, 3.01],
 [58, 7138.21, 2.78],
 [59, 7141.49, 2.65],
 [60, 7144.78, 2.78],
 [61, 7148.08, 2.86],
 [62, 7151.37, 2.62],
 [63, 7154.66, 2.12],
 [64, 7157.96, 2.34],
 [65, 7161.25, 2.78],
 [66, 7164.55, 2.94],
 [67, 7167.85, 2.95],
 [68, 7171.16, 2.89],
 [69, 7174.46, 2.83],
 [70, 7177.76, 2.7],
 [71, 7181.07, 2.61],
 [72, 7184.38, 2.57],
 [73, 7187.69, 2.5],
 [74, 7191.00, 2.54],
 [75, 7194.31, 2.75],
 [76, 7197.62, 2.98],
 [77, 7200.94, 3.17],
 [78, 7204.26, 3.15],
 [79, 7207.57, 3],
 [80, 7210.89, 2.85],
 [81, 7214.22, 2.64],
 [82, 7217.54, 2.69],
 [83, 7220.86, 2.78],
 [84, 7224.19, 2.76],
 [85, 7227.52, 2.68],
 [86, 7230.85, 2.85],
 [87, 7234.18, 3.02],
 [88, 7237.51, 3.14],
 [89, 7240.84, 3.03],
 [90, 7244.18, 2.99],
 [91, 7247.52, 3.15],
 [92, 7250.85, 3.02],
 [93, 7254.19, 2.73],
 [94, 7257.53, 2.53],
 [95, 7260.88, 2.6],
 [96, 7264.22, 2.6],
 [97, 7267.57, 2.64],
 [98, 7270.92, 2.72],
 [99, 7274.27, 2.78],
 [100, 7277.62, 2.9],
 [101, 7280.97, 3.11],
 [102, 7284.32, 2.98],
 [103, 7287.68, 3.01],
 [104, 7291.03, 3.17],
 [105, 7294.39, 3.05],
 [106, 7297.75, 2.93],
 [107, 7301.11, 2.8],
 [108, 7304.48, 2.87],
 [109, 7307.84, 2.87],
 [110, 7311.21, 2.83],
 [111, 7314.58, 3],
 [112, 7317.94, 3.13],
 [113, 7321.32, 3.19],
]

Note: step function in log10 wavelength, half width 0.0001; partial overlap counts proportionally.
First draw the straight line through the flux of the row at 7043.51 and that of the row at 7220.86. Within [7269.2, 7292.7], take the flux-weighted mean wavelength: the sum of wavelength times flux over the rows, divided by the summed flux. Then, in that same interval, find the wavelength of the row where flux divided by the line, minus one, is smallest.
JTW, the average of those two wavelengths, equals 7276.1 angstrom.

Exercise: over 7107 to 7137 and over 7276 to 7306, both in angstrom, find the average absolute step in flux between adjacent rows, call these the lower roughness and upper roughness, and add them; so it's 0.206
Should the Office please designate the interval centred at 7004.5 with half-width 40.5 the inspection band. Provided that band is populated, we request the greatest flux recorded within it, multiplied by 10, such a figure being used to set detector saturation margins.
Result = 32.0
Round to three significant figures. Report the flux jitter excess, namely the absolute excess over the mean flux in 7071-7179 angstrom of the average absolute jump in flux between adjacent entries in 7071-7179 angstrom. 2.62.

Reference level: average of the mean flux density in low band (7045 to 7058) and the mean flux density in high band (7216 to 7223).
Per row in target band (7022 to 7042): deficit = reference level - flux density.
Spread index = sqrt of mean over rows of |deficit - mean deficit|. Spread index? 0.20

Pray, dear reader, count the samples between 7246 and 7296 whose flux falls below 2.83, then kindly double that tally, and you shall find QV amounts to 14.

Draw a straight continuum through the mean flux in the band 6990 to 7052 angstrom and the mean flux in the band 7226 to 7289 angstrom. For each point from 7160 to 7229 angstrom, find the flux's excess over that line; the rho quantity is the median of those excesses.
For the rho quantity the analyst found -0.12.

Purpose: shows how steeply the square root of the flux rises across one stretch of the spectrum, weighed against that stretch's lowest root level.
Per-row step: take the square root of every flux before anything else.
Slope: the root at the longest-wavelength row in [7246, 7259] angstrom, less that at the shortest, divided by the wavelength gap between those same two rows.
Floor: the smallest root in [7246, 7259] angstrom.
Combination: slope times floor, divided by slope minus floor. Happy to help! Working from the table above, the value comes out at 0.0182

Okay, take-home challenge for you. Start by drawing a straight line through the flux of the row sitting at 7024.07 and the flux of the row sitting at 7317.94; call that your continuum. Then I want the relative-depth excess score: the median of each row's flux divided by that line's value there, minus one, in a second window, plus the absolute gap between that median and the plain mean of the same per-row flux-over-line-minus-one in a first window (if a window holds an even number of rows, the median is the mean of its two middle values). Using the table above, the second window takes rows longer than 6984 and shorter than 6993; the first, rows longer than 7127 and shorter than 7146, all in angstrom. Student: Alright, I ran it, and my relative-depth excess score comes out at 0.13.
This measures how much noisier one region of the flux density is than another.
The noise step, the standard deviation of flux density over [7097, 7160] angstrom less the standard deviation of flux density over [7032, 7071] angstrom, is 0.089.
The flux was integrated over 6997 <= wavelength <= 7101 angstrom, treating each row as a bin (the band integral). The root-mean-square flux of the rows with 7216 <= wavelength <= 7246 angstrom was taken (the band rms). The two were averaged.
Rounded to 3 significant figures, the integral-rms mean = 153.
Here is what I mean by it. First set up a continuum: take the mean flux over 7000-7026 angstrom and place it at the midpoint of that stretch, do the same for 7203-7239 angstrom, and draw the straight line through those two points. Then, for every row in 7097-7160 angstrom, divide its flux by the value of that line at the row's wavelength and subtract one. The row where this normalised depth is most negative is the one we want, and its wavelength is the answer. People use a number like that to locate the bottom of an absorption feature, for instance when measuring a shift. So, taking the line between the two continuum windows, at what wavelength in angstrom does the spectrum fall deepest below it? 7154.66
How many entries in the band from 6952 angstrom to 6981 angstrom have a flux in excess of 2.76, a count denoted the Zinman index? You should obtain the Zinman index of 9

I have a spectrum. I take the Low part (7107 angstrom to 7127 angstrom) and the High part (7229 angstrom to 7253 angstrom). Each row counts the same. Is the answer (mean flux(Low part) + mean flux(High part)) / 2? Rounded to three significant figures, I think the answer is 2.85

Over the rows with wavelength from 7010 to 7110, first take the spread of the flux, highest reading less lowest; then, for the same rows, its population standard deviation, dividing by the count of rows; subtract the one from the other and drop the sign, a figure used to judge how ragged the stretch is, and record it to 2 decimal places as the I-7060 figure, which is 0.42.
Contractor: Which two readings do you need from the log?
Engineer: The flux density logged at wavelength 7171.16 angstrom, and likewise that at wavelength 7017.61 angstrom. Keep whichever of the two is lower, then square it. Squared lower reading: 8.4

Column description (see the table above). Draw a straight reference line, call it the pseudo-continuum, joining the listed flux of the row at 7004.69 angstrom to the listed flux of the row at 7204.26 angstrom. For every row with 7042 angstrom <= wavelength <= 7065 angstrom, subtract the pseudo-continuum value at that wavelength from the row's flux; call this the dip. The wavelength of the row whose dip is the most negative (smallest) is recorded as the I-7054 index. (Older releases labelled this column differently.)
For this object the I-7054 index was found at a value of 7056.50 angstrom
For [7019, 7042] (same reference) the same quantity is 7024.07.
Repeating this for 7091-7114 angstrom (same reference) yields 7102.14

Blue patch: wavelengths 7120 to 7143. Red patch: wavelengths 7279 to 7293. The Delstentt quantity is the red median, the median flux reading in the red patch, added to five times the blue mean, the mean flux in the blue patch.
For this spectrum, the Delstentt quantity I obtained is 17.0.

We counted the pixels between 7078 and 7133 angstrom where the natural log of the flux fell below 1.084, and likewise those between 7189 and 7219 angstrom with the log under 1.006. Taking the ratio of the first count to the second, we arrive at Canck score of 5.3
